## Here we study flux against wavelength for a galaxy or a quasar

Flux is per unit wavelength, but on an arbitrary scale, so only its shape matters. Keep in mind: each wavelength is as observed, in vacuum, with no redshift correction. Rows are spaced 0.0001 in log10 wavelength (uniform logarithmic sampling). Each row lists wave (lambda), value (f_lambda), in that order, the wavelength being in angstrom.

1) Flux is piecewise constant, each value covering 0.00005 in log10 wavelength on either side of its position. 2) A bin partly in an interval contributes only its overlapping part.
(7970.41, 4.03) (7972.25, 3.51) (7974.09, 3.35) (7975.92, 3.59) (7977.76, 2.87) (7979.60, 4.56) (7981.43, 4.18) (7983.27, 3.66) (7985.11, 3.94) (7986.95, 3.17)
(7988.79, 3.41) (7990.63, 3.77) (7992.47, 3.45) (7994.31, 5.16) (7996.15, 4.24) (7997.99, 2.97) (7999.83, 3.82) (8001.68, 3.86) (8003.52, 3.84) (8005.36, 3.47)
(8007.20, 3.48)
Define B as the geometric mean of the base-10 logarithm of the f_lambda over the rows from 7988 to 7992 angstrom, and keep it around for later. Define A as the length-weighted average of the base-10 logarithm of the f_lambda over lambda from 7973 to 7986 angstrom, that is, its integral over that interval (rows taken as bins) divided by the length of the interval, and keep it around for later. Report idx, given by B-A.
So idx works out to -0.014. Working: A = 0.568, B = 0.554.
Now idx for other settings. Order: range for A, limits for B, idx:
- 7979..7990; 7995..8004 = -0.008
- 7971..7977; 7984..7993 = 0.005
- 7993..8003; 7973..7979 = -0.082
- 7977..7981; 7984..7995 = 0.001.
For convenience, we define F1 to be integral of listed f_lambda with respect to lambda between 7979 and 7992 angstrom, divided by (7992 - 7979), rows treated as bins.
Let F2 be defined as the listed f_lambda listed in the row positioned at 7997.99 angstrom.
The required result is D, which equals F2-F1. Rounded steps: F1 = 3.78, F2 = 2.97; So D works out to -0.8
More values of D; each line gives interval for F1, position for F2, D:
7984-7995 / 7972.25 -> -0.3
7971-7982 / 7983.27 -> 0.0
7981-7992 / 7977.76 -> -0.8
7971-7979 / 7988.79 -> 0.0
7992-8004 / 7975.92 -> -0.3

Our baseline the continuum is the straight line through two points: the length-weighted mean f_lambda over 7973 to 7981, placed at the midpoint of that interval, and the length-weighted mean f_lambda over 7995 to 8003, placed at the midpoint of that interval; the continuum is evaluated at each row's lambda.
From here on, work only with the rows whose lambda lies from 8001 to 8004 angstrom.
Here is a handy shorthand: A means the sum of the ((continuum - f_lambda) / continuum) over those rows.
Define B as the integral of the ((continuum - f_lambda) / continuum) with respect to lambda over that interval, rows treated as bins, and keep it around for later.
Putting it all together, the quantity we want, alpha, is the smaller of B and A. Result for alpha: -0.05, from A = -0.03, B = -0.05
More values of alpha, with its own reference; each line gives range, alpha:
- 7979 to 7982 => -0.59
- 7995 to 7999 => 0.06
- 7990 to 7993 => 0.06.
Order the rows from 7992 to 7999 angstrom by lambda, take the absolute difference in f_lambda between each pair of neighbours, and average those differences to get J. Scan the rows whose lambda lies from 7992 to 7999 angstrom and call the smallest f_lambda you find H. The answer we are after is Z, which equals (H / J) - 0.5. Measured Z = 2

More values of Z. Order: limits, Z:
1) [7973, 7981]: 3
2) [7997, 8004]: 9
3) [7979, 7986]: 9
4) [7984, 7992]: 6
